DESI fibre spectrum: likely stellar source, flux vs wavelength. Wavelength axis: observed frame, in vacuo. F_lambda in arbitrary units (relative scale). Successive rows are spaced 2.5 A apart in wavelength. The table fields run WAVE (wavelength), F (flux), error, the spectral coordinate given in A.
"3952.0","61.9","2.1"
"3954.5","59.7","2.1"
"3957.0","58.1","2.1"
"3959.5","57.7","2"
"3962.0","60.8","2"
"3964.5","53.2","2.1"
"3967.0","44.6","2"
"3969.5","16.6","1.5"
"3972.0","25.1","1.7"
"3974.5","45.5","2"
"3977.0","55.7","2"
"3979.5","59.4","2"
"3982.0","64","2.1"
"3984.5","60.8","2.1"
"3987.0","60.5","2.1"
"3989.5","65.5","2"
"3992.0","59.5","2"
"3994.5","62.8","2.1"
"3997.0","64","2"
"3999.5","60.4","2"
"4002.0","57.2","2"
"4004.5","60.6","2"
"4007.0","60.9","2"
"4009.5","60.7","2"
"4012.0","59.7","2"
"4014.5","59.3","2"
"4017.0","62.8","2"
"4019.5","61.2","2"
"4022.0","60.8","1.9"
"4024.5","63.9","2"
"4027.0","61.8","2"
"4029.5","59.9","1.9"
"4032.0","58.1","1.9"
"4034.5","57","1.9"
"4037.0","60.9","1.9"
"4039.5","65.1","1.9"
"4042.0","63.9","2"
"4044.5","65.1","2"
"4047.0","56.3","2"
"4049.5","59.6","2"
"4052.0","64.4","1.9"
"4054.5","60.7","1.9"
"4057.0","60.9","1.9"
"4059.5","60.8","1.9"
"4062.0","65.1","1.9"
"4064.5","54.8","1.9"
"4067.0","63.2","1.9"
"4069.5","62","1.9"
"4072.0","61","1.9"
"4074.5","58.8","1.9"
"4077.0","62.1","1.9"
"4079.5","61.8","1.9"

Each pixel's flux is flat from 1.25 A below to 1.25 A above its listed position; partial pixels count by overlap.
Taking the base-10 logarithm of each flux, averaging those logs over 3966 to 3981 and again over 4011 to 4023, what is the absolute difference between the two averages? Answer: 0.21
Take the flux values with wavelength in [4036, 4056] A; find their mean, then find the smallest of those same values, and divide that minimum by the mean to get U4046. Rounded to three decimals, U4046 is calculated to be 0.908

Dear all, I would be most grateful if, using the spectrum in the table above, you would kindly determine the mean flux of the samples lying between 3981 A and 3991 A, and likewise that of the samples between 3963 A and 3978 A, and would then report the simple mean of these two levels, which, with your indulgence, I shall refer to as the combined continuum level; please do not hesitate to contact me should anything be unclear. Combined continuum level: 51.4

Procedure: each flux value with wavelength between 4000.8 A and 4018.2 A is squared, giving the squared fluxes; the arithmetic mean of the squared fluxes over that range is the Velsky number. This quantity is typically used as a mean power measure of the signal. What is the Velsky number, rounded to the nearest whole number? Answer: 3623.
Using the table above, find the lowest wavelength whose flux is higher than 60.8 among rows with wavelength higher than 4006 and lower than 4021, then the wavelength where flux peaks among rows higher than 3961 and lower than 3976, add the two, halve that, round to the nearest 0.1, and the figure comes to 3984.5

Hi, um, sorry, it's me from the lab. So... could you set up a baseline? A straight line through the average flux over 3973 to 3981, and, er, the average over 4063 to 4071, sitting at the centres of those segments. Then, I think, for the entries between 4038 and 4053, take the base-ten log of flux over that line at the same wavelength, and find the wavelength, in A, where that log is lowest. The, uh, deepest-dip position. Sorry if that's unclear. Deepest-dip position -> 4047.0 A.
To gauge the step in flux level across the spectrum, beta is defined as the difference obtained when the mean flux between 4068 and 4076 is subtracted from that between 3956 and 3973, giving -15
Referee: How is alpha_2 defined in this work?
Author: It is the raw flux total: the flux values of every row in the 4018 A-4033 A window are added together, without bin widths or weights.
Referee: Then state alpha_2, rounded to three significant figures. 366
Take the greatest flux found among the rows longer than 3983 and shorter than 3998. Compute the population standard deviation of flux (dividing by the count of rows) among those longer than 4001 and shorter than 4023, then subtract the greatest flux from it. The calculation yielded -64.1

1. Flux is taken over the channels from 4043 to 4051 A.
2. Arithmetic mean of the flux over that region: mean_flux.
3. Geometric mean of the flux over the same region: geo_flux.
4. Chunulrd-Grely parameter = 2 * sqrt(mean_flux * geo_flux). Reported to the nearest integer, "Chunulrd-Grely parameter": 121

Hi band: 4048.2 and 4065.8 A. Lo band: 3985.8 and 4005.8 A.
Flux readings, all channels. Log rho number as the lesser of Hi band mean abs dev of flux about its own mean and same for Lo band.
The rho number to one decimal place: 2.1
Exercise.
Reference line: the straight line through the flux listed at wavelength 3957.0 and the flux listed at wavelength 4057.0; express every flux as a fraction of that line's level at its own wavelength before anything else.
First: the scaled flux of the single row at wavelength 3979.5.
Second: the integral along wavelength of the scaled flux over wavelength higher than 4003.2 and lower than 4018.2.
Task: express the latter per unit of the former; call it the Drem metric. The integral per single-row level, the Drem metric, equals 15.1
